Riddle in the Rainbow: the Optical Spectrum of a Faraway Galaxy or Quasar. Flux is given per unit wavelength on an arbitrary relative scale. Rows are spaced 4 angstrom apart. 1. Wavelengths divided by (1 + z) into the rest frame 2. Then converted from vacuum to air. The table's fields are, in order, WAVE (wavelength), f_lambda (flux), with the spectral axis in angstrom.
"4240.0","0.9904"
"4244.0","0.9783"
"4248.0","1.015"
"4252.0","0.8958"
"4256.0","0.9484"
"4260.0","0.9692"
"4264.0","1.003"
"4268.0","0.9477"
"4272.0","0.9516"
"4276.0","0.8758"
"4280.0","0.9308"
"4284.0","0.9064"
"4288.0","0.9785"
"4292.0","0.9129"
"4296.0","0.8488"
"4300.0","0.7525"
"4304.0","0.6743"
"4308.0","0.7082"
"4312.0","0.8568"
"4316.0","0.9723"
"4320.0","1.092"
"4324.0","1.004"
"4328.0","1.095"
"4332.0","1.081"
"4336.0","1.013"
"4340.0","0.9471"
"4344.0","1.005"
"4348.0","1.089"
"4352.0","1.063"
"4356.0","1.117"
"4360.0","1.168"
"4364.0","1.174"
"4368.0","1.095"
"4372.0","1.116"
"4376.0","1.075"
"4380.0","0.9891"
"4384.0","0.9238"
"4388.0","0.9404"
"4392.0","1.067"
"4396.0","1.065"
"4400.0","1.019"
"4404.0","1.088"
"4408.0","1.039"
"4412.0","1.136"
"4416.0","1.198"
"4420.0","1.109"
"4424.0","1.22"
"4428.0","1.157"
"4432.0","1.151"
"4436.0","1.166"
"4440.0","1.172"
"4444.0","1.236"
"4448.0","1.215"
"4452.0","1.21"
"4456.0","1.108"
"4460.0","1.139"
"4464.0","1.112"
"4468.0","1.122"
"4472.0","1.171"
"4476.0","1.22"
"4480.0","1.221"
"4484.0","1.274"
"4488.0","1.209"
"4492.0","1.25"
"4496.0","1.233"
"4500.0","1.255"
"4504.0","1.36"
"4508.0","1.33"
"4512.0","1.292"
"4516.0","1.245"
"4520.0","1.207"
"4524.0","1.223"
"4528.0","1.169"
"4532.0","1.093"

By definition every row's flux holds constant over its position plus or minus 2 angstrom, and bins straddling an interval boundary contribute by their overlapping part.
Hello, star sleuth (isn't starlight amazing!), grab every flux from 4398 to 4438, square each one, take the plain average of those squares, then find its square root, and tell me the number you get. 1.13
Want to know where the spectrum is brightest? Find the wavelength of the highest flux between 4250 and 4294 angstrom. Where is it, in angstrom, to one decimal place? 4264.0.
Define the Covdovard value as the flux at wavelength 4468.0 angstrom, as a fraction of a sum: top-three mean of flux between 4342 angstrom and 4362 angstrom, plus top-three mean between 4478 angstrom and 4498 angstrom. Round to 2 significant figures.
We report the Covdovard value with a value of 0.47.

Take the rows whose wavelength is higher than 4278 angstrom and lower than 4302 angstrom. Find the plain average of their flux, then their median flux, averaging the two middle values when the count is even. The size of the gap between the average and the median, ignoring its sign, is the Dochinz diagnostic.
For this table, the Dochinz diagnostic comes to 0.021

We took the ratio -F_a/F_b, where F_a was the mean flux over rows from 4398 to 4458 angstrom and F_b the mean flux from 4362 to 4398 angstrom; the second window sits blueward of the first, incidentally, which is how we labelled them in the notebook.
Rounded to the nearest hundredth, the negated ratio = -1.09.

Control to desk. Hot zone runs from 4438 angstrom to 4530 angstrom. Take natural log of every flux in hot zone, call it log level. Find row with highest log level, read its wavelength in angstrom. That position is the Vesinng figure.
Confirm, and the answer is 4504.0 angstrom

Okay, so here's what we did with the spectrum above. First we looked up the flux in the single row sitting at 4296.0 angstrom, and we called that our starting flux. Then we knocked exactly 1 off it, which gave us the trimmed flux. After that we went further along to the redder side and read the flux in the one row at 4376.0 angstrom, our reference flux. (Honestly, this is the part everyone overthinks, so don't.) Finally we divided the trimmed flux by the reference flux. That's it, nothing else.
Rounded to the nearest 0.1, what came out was -0.1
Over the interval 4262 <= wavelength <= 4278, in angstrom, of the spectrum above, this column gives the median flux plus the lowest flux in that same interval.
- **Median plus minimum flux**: 1.8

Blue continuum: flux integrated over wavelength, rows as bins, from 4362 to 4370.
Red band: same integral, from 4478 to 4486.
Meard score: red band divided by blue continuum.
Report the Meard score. 1.10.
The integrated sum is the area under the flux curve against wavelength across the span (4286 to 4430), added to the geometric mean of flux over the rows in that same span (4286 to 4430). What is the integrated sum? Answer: 148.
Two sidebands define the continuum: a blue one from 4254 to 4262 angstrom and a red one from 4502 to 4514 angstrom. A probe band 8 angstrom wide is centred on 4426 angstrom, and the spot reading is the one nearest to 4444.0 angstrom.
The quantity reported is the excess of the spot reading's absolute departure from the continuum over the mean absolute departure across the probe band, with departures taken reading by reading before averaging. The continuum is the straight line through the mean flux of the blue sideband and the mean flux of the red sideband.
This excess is -0.031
